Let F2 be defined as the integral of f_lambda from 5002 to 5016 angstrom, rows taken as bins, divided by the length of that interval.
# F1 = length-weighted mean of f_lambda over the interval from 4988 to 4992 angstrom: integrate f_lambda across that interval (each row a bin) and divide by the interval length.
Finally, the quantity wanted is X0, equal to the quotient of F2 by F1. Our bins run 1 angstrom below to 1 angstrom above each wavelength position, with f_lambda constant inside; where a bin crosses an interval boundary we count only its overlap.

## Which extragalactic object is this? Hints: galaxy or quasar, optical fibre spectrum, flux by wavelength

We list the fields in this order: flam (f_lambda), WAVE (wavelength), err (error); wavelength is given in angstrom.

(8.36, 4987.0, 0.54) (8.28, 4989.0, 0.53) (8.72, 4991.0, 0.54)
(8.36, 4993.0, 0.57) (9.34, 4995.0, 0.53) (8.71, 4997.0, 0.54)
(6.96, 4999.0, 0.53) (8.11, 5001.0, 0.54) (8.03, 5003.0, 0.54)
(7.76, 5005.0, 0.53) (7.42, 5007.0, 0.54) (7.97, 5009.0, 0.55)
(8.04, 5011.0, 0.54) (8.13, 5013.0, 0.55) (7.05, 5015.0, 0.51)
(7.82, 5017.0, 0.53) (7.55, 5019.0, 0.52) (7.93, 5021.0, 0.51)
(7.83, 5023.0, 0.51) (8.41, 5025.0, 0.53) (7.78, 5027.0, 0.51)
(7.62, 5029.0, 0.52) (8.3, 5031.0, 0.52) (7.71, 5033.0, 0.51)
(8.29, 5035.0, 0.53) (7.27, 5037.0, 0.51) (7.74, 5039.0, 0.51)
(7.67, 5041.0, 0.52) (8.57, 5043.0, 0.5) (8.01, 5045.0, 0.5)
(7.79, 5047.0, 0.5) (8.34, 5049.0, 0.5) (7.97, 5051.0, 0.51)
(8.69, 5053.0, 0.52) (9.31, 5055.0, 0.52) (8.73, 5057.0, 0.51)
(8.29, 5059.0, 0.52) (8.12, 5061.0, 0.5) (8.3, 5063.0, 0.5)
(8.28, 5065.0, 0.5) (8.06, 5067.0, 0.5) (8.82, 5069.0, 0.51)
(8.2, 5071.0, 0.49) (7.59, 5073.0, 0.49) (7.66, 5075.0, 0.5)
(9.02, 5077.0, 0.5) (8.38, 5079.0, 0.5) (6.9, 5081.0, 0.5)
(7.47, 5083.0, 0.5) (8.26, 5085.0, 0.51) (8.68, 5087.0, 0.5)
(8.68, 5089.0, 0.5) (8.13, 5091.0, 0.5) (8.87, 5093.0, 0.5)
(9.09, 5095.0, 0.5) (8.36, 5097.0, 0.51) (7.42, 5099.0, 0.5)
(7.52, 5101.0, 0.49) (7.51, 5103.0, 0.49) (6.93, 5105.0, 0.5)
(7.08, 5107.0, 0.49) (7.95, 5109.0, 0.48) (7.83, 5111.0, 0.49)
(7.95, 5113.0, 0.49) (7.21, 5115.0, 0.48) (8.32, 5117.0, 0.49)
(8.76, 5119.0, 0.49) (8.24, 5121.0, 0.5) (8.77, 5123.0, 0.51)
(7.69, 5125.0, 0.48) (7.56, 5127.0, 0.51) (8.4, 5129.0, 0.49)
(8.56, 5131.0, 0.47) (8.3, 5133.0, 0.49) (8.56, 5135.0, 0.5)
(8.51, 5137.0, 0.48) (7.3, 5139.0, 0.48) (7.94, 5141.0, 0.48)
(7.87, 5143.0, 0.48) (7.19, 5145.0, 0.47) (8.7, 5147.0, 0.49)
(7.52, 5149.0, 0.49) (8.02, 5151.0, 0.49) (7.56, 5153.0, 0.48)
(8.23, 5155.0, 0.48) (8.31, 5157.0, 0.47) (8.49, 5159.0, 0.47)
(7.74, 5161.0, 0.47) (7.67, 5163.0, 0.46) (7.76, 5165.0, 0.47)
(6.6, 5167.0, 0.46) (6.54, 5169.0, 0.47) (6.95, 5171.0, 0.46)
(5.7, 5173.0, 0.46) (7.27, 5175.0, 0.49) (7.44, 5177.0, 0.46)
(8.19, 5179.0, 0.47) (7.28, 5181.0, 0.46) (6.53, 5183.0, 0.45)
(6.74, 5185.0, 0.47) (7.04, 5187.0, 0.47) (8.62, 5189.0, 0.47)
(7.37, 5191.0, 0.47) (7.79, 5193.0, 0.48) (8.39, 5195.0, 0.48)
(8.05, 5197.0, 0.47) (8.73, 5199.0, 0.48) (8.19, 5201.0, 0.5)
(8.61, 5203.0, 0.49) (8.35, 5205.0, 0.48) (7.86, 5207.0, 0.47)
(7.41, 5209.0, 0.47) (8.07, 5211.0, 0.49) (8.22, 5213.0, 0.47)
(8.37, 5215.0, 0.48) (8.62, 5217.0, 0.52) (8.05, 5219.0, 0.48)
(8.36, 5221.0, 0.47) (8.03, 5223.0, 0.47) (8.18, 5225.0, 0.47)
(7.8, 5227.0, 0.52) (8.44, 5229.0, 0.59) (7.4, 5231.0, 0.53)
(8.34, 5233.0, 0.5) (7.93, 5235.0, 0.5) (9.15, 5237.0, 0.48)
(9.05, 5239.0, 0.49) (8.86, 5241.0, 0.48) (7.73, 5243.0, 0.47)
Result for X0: 0.91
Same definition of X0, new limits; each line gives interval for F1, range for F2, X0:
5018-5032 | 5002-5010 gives 0.98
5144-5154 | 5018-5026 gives 1.02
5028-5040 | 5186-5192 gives 0.98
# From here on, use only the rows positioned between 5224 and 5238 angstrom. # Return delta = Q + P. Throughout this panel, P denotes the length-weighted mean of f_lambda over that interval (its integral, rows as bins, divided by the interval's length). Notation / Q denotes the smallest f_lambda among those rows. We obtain 15.58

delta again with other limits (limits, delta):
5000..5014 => 15.34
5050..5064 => 16.46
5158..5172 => 13.93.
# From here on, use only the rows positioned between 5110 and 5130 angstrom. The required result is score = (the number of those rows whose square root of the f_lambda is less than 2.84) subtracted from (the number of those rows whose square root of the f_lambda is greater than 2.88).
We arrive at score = -1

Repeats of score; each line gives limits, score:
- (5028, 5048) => -5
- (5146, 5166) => -3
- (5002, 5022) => -9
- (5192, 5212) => 0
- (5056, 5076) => 0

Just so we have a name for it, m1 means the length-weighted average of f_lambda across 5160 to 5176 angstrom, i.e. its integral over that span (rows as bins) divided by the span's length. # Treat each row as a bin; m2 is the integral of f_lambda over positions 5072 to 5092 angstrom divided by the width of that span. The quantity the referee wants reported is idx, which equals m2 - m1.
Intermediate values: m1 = 7.03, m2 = 8.08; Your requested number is 1.0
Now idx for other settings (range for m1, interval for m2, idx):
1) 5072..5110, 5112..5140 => 0.2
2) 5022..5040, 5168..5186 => -0.9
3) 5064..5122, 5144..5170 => -0.3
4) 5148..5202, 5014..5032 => 0.2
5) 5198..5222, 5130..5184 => -0.6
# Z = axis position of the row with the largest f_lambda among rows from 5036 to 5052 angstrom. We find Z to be 5043.0 angstrom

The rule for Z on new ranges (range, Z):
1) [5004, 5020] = 5013.0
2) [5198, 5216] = 5199.0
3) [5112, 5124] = 5123.0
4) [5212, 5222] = 5217.0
